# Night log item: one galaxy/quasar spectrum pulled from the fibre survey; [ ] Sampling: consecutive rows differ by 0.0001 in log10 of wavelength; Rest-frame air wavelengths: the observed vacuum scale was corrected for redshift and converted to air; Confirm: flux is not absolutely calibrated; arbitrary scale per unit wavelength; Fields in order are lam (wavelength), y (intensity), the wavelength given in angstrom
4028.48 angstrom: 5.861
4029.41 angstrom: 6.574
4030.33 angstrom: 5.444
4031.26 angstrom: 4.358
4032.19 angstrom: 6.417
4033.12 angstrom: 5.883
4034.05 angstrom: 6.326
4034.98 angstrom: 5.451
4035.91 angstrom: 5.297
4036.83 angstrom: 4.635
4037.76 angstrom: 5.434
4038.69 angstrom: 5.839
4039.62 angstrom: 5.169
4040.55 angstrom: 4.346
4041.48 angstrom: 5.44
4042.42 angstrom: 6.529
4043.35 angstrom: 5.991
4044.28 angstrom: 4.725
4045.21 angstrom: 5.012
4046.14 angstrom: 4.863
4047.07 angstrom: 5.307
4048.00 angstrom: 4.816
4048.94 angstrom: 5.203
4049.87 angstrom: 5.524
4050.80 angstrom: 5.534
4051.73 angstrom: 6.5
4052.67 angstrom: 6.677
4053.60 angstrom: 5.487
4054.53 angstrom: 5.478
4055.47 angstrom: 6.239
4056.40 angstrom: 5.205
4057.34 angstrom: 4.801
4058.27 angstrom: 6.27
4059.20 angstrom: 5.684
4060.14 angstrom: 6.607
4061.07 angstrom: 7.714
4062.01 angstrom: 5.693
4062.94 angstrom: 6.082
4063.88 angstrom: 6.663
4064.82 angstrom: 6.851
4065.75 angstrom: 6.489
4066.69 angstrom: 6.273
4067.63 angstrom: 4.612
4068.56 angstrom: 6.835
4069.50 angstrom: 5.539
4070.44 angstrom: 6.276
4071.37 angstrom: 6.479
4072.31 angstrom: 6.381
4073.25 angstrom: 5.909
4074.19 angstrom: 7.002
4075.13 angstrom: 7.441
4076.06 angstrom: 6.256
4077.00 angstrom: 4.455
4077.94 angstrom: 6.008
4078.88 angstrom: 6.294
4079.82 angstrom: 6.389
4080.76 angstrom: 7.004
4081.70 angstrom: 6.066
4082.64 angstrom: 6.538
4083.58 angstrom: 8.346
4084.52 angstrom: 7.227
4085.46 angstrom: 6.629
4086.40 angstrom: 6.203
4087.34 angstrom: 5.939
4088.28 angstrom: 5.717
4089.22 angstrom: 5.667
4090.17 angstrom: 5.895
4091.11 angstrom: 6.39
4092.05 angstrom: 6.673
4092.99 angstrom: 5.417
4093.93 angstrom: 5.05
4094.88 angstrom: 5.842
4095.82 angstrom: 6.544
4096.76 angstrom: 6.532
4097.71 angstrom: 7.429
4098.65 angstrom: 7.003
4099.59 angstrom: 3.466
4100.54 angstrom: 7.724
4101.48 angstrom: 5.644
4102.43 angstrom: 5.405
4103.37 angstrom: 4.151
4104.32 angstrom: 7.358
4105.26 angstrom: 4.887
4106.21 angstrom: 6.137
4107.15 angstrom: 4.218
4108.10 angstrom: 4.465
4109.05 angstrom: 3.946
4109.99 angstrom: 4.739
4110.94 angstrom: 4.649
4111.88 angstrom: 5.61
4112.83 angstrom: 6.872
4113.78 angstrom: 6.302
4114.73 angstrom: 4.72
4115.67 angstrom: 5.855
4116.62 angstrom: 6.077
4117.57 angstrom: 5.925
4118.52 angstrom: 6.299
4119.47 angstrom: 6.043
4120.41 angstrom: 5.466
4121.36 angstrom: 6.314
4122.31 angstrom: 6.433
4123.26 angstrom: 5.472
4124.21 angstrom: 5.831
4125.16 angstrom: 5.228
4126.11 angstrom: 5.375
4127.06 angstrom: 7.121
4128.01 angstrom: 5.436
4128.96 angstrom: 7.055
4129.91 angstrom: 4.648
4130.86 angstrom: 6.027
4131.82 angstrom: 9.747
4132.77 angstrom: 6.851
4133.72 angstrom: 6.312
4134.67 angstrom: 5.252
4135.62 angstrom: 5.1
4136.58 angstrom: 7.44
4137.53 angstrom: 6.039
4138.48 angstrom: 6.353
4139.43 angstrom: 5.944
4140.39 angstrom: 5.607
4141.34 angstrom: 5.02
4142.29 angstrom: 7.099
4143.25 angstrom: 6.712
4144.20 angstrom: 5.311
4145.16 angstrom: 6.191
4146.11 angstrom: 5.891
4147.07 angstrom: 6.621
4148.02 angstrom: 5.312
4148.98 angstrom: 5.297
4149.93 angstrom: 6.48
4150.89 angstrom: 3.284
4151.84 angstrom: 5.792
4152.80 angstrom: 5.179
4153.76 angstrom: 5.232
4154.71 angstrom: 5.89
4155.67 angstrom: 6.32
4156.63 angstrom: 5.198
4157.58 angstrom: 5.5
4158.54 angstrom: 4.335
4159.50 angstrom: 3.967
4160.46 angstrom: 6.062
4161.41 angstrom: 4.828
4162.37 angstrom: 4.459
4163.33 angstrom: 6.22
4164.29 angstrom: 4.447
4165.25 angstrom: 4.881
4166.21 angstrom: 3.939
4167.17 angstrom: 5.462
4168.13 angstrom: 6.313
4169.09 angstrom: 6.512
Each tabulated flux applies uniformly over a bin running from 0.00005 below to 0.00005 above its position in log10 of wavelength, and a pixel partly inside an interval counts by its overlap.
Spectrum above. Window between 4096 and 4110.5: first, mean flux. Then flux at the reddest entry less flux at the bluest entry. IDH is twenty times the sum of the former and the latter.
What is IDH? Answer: 75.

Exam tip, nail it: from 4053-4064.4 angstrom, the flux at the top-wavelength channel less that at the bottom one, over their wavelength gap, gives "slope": 0.11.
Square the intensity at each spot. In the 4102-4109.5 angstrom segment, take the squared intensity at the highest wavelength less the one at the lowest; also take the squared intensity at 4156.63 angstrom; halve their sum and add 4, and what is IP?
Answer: 10.7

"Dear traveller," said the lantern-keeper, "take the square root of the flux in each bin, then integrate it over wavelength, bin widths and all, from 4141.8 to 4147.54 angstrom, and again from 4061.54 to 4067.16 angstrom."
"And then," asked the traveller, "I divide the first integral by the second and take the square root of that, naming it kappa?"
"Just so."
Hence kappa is 1.01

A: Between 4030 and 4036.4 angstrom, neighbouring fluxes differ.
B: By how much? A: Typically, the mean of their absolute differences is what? 0.86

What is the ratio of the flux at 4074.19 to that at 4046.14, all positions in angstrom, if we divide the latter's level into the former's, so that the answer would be 1.4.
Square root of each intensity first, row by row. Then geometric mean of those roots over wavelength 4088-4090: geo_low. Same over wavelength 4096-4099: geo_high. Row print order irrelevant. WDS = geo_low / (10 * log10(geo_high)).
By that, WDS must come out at 0.57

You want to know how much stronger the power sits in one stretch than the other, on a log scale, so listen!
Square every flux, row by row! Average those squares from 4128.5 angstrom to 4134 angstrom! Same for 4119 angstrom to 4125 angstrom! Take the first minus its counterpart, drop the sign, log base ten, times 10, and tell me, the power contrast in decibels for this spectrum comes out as 11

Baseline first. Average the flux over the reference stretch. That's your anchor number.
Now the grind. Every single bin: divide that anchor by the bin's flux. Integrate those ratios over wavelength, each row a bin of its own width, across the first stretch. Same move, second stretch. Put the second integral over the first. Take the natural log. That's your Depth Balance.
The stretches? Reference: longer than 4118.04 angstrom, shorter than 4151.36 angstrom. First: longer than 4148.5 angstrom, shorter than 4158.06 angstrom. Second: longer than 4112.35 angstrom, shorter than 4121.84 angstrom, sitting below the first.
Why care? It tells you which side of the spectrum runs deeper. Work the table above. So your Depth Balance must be -0.13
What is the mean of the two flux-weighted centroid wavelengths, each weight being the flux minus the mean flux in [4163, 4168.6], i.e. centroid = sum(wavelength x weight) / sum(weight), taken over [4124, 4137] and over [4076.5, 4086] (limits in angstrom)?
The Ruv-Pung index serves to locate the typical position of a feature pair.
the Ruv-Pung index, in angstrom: 4107.0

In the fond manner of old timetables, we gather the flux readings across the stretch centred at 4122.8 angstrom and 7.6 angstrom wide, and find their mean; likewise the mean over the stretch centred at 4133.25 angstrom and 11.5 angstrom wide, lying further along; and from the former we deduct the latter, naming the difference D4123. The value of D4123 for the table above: -0.58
